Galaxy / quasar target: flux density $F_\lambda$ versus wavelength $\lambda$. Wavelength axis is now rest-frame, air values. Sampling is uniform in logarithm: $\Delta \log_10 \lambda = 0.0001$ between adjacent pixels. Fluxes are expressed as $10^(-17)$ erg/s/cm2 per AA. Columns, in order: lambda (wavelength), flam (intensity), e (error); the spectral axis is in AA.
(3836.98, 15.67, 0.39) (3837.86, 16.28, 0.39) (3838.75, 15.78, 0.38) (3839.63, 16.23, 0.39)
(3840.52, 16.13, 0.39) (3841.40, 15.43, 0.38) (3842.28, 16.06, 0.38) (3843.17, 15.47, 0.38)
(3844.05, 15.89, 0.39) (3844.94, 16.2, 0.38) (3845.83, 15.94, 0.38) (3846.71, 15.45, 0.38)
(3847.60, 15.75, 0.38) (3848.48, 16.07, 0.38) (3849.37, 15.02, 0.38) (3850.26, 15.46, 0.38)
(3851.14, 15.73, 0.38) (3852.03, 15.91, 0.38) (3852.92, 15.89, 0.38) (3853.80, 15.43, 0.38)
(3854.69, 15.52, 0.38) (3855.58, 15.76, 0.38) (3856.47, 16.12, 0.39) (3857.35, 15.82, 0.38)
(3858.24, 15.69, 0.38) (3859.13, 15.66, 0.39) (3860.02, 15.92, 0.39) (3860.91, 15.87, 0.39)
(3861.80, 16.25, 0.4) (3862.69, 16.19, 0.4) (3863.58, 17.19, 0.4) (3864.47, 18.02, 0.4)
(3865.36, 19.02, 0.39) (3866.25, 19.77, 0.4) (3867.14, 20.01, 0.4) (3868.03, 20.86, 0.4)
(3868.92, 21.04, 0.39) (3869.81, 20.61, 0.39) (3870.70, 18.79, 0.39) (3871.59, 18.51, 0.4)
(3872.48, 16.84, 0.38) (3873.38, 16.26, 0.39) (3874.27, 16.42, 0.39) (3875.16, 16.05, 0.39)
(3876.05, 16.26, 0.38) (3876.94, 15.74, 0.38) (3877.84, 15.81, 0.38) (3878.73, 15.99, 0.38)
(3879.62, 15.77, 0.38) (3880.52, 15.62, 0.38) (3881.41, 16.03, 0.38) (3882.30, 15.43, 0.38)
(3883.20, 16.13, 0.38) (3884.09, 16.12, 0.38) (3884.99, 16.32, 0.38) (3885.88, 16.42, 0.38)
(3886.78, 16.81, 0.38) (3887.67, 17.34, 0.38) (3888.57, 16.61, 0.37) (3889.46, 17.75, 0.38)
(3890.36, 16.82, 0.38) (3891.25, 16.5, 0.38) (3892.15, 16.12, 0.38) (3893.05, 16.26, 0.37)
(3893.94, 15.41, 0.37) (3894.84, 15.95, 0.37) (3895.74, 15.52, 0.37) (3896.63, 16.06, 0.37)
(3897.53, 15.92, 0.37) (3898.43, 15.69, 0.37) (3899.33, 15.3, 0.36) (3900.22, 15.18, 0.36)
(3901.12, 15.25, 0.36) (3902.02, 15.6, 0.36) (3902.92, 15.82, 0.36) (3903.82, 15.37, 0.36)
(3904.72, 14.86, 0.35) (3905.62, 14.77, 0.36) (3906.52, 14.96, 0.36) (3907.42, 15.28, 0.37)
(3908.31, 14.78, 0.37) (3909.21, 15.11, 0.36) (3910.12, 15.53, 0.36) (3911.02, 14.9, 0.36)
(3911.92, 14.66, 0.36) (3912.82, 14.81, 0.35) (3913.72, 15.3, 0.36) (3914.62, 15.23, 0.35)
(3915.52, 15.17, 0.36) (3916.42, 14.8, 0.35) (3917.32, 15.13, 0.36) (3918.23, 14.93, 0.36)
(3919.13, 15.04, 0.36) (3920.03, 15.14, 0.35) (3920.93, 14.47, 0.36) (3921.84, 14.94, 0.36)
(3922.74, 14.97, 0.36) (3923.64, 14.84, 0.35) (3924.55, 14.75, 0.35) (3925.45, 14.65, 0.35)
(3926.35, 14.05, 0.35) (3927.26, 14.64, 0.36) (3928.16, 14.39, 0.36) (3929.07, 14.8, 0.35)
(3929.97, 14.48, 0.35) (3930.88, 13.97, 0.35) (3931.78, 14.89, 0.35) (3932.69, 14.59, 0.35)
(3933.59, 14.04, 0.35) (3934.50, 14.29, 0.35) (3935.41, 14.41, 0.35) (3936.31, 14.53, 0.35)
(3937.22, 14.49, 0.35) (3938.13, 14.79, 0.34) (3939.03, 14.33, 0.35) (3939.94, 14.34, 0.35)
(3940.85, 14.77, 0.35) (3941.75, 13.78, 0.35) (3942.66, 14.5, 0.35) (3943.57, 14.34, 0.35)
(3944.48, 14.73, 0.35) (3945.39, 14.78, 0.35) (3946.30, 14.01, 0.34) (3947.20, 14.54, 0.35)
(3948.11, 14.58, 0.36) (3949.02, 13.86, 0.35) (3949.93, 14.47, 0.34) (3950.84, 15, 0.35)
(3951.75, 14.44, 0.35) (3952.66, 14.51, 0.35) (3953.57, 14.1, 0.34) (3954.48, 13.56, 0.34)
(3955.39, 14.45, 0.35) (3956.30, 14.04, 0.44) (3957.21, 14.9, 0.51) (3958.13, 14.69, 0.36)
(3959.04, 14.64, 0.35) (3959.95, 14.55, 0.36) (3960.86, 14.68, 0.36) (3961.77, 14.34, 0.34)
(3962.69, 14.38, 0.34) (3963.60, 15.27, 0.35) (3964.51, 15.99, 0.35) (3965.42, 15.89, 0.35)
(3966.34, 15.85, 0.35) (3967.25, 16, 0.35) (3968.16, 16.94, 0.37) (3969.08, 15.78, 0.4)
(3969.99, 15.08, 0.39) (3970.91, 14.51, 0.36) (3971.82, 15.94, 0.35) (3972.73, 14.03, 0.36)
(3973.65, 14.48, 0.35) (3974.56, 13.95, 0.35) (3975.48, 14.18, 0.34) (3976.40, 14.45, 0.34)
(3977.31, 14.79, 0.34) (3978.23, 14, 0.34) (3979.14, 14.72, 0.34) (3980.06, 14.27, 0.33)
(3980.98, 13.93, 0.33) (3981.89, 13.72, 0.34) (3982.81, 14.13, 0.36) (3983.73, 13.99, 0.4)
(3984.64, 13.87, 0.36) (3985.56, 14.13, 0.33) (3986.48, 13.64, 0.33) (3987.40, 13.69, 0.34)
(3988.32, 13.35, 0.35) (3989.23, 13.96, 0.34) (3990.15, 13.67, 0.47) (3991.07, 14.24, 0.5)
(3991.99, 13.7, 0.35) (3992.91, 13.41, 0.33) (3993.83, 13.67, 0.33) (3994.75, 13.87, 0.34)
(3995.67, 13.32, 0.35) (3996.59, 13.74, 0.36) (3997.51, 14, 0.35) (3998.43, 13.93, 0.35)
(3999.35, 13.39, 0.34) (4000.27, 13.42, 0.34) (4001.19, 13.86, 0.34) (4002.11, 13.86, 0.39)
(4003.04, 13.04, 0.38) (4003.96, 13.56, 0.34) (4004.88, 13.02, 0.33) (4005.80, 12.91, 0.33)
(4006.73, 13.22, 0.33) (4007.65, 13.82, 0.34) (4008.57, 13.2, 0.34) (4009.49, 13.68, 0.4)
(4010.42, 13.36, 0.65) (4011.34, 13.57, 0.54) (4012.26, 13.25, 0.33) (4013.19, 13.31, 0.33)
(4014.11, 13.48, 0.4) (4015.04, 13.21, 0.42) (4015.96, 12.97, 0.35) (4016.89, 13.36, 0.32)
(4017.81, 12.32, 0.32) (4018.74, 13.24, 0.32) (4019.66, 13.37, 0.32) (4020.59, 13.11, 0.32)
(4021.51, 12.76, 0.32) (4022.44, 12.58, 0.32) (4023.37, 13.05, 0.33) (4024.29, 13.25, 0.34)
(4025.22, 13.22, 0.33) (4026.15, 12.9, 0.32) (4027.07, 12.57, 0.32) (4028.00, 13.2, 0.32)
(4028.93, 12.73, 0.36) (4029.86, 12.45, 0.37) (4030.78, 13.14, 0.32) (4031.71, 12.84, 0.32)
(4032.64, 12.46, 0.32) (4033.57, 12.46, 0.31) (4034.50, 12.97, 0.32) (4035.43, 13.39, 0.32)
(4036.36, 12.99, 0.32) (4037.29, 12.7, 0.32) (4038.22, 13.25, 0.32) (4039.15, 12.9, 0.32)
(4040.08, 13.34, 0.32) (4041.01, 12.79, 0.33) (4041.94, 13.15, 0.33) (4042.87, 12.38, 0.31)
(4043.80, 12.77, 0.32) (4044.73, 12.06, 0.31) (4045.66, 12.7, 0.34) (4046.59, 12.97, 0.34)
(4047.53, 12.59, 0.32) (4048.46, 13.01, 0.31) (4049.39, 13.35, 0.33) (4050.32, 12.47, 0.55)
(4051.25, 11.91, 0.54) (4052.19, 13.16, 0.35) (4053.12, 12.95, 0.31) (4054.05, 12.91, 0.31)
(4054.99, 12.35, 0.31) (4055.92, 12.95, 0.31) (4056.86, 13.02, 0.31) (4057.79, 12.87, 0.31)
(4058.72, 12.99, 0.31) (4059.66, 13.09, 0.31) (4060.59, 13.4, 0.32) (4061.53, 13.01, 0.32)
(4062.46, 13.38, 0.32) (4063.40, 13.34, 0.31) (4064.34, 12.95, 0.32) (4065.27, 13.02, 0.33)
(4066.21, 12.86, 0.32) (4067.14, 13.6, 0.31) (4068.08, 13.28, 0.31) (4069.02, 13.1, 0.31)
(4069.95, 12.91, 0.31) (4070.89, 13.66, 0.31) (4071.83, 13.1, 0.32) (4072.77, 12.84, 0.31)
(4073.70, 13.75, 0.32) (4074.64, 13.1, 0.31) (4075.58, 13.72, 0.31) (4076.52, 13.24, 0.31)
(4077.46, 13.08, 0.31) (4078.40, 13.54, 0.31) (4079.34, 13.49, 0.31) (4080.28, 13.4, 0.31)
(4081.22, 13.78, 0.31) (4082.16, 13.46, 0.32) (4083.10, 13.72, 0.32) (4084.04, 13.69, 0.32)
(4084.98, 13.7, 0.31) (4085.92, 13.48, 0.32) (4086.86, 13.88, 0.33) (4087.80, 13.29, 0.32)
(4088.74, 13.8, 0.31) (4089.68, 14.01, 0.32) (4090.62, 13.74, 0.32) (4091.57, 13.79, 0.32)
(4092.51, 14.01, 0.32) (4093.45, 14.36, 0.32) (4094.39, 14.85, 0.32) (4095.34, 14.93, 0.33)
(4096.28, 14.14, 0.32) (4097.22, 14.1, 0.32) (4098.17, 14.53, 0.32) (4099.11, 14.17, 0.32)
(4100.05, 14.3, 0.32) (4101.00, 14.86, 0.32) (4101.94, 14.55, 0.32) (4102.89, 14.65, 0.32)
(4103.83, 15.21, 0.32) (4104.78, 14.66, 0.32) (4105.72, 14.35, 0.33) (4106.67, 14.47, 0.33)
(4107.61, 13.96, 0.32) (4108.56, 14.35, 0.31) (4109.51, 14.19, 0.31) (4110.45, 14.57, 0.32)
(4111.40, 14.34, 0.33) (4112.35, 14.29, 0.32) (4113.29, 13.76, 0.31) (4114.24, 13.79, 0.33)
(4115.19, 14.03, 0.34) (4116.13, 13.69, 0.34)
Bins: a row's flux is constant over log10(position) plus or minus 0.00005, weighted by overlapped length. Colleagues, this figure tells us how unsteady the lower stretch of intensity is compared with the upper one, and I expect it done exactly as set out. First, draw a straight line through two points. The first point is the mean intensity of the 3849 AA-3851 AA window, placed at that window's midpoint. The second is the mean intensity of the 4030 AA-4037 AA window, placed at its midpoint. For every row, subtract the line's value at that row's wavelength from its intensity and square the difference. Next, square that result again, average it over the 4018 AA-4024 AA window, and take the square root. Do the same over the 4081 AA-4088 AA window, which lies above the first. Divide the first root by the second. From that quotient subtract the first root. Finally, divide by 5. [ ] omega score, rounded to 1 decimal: 0.0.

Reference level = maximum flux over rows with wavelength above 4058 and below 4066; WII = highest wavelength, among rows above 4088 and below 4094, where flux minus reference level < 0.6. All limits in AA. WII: 4091.57 AA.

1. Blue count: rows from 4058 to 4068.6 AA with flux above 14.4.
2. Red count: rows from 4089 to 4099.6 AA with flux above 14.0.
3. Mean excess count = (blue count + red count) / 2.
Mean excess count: 4.5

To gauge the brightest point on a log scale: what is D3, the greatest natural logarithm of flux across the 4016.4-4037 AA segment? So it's 2.59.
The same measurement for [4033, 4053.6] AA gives 2.59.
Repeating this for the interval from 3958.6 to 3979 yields 2.83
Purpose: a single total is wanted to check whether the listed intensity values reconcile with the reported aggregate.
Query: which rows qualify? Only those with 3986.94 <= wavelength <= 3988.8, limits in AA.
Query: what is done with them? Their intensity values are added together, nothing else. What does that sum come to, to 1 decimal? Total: 27.0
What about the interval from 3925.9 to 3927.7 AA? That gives 28.7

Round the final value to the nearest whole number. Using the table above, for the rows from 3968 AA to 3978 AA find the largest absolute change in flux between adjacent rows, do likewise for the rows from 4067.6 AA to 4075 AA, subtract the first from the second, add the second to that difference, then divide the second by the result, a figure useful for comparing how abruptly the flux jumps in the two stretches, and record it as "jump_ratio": -10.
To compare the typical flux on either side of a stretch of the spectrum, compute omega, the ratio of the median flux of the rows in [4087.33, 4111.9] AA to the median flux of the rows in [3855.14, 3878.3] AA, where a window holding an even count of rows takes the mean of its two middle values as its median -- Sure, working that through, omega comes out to 0.88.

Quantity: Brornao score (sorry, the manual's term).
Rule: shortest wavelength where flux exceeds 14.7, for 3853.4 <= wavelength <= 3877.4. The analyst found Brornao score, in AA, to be 3853.80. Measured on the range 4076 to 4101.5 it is 4094.39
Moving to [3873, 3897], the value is 3873.38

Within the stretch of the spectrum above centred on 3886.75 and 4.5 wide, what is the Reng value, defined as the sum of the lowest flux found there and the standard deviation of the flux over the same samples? 16.7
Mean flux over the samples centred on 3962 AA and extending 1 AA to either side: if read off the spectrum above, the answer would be 14.4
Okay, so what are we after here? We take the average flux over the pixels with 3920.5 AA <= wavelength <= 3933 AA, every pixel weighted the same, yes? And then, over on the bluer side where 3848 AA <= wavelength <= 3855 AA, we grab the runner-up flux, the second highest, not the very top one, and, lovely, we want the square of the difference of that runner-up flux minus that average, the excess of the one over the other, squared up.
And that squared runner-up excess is 1.7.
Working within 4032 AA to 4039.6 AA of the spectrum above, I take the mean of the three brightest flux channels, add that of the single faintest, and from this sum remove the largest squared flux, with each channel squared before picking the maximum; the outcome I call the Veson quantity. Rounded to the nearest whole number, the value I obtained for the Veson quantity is -154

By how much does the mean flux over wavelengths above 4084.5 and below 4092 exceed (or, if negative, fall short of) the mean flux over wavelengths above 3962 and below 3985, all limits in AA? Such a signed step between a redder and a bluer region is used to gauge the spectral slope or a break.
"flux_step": -1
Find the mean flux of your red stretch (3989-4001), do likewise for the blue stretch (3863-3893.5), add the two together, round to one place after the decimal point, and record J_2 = 30.9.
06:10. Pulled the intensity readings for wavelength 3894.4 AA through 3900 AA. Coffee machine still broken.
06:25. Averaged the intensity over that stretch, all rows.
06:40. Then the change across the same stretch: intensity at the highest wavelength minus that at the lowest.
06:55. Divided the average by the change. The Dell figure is -24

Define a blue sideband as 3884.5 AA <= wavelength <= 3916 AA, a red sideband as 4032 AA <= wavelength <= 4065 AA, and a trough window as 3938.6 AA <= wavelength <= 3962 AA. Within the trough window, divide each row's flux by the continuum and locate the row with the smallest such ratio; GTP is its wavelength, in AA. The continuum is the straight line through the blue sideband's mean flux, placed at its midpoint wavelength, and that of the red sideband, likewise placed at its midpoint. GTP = 3941.75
